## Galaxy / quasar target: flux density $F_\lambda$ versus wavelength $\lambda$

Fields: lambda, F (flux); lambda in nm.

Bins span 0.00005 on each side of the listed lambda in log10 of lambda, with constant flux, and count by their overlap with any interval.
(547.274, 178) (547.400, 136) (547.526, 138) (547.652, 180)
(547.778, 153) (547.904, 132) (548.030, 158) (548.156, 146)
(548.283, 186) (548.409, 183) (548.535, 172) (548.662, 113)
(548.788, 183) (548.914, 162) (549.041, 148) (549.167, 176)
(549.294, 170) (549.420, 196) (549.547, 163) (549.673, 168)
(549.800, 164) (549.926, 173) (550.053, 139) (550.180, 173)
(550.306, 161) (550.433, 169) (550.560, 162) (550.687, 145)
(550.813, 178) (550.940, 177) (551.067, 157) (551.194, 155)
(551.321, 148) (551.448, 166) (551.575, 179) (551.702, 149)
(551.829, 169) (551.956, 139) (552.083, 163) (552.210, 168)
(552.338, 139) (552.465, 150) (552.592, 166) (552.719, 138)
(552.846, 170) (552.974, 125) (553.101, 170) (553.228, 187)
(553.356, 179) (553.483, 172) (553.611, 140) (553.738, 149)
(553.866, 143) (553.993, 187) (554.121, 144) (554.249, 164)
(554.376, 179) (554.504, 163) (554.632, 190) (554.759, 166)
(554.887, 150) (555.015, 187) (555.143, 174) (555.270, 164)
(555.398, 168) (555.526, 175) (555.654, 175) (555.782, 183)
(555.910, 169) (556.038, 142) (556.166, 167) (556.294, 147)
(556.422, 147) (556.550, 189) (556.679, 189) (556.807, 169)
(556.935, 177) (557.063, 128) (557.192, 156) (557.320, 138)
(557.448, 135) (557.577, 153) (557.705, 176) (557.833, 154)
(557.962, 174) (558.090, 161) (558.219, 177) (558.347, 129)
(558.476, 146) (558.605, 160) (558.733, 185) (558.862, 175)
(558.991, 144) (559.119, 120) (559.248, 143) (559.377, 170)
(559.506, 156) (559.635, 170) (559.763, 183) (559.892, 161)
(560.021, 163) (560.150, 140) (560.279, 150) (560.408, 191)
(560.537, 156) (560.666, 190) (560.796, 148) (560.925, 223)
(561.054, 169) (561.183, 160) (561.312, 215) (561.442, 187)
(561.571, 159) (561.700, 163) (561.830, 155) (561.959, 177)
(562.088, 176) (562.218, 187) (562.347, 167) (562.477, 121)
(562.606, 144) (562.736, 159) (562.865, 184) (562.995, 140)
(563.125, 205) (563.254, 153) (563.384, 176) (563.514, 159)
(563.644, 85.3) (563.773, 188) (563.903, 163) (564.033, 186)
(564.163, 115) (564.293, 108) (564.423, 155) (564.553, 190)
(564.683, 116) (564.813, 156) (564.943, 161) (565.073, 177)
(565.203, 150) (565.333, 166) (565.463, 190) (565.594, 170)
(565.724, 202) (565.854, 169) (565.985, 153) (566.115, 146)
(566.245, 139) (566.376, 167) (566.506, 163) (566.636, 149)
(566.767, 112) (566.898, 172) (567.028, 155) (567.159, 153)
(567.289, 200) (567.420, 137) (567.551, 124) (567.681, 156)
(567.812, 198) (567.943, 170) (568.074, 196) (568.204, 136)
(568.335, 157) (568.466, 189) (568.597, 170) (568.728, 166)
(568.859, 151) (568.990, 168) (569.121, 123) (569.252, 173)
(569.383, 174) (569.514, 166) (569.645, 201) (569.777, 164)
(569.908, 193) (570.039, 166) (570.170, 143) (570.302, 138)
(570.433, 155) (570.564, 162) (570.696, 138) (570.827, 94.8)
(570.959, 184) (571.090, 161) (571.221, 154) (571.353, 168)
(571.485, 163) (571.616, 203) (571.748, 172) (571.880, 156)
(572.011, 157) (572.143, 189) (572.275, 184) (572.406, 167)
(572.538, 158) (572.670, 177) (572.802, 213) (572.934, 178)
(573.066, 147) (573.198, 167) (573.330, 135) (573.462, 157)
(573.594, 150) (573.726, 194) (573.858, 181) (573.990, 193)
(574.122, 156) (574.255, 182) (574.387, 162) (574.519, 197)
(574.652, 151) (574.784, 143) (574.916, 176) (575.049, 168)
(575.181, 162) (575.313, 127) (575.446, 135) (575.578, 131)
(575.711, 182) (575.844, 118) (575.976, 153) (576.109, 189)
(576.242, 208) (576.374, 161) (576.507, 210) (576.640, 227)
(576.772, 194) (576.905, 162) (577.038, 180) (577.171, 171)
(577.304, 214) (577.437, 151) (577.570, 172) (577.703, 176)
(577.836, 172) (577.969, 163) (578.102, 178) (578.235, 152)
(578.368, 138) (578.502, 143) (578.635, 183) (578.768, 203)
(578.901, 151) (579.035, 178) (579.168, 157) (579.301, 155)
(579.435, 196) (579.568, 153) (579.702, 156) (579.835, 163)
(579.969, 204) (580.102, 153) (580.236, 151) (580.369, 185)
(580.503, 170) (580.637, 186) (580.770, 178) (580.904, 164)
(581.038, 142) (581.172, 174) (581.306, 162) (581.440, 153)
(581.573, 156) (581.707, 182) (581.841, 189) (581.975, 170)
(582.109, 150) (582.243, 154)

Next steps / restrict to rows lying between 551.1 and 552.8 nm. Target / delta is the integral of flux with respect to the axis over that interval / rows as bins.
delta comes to 266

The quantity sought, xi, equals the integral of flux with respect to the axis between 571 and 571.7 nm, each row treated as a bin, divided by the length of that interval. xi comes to 170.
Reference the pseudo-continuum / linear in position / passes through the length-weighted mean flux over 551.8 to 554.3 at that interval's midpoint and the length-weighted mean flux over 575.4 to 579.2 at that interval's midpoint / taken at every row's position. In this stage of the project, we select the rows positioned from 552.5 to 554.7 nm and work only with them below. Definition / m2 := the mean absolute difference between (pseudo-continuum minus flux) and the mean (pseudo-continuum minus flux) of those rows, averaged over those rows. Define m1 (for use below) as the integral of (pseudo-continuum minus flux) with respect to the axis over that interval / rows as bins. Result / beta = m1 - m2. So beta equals -26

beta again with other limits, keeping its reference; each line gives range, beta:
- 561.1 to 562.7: -25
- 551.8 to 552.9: -10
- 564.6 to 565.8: -19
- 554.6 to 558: -30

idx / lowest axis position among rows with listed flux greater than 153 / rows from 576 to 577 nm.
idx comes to 576.109 nm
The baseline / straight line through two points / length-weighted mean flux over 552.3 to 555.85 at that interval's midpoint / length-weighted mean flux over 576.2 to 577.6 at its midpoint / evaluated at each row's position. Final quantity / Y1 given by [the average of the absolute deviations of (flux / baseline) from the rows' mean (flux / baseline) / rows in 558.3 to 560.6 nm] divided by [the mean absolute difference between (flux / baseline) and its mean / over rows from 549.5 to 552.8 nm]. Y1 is 1.31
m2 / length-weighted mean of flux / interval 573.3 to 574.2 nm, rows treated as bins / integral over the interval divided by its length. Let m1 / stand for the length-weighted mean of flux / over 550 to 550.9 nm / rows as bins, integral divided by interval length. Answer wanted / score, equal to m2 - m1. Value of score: 6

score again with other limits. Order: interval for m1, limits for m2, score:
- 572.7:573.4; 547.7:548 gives -22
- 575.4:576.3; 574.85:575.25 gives 9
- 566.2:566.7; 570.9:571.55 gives 11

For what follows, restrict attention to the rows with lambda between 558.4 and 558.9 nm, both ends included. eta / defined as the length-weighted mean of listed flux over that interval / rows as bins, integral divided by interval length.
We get 165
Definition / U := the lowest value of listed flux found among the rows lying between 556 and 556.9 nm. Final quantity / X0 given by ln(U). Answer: 4.96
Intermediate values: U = 142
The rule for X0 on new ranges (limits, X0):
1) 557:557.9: 4.85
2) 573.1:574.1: 4.91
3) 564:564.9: 4.68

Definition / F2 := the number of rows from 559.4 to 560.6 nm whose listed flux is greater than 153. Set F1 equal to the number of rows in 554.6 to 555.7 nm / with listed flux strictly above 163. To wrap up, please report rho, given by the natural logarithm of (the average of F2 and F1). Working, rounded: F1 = 8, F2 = 7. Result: 2.01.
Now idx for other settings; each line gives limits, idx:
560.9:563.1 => 560.925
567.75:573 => 567.812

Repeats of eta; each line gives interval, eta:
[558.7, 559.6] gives 155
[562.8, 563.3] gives 171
